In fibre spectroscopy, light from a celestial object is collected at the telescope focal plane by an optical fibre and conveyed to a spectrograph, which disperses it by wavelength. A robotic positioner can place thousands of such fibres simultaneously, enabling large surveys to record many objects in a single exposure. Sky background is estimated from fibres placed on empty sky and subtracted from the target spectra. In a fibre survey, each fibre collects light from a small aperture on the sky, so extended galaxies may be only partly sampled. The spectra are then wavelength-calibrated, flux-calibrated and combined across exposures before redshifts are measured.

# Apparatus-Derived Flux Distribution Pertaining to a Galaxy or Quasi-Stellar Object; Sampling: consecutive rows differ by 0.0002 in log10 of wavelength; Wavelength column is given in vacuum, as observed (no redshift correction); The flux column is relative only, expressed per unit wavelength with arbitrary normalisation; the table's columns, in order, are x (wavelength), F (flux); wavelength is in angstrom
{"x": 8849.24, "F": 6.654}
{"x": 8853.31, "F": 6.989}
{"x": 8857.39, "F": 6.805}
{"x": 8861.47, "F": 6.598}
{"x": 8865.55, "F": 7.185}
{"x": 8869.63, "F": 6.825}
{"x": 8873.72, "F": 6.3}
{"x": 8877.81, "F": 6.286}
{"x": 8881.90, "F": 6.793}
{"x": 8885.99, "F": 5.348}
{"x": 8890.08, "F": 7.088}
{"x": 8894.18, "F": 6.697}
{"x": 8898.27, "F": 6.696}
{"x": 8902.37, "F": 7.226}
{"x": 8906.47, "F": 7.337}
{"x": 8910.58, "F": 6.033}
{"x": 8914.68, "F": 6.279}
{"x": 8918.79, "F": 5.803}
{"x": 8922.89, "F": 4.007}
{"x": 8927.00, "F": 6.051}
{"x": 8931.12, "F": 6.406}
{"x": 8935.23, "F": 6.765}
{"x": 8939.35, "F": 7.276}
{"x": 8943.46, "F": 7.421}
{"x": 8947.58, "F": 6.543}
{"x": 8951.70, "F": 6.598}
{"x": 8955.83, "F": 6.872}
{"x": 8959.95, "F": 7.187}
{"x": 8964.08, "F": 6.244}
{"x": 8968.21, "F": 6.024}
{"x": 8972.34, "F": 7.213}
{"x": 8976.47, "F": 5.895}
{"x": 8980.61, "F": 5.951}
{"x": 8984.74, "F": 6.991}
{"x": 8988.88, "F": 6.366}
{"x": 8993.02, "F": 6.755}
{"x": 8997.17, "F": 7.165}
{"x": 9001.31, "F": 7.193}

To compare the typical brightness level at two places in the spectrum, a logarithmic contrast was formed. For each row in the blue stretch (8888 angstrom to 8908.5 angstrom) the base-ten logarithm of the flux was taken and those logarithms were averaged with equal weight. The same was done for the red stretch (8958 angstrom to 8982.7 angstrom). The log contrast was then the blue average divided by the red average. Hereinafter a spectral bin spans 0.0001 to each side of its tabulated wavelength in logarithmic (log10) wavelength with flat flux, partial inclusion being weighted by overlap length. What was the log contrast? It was 1.049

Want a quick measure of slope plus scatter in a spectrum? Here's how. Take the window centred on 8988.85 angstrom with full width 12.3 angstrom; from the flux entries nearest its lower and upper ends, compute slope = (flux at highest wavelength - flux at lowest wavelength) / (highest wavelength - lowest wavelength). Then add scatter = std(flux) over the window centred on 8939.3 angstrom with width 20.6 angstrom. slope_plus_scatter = 0.4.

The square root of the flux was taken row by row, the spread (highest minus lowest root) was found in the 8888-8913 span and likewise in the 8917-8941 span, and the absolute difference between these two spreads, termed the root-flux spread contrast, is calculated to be 0.44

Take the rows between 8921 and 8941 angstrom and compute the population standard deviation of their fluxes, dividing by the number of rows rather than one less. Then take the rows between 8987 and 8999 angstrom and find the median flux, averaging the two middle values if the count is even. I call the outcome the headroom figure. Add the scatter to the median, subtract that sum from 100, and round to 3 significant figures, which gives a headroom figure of 92.1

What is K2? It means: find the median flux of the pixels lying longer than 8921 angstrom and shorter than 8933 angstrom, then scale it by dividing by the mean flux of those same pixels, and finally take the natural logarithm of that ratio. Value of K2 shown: 0.10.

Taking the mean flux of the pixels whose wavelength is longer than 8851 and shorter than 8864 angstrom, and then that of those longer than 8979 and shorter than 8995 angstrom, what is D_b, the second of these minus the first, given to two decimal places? -0.28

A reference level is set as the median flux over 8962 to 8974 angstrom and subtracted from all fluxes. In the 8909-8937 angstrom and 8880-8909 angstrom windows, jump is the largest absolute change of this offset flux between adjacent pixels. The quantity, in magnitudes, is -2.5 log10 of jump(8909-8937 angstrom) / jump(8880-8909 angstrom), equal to -0.2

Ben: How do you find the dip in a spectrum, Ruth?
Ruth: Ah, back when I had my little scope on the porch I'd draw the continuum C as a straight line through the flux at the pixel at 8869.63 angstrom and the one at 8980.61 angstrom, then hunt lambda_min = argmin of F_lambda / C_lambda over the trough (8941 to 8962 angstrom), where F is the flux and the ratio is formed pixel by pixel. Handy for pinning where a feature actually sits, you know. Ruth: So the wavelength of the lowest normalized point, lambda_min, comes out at 8947.58 angstrom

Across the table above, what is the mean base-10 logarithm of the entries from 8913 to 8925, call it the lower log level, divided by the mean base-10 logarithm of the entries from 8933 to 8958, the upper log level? 0.86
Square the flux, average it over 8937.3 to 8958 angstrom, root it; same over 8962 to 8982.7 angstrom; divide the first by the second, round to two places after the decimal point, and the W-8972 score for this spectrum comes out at 1.11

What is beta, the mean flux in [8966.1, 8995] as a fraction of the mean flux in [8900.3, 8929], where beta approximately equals 1.06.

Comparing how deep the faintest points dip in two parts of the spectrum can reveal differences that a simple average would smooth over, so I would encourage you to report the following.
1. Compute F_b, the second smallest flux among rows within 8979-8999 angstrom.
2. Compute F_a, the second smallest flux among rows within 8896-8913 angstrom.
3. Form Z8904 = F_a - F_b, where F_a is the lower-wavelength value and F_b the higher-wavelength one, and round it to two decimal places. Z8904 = 0.33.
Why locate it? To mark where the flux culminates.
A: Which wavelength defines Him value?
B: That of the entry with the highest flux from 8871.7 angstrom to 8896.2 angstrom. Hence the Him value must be 8890.08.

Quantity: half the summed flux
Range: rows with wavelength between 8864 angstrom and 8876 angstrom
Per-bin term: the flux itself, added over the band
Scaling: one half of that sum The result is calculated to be 10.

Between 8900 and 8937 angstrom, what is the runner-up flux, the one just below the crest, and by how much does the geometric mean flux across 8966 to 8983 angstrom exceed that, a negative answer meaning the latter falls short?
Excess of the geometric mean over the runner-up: -1.0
